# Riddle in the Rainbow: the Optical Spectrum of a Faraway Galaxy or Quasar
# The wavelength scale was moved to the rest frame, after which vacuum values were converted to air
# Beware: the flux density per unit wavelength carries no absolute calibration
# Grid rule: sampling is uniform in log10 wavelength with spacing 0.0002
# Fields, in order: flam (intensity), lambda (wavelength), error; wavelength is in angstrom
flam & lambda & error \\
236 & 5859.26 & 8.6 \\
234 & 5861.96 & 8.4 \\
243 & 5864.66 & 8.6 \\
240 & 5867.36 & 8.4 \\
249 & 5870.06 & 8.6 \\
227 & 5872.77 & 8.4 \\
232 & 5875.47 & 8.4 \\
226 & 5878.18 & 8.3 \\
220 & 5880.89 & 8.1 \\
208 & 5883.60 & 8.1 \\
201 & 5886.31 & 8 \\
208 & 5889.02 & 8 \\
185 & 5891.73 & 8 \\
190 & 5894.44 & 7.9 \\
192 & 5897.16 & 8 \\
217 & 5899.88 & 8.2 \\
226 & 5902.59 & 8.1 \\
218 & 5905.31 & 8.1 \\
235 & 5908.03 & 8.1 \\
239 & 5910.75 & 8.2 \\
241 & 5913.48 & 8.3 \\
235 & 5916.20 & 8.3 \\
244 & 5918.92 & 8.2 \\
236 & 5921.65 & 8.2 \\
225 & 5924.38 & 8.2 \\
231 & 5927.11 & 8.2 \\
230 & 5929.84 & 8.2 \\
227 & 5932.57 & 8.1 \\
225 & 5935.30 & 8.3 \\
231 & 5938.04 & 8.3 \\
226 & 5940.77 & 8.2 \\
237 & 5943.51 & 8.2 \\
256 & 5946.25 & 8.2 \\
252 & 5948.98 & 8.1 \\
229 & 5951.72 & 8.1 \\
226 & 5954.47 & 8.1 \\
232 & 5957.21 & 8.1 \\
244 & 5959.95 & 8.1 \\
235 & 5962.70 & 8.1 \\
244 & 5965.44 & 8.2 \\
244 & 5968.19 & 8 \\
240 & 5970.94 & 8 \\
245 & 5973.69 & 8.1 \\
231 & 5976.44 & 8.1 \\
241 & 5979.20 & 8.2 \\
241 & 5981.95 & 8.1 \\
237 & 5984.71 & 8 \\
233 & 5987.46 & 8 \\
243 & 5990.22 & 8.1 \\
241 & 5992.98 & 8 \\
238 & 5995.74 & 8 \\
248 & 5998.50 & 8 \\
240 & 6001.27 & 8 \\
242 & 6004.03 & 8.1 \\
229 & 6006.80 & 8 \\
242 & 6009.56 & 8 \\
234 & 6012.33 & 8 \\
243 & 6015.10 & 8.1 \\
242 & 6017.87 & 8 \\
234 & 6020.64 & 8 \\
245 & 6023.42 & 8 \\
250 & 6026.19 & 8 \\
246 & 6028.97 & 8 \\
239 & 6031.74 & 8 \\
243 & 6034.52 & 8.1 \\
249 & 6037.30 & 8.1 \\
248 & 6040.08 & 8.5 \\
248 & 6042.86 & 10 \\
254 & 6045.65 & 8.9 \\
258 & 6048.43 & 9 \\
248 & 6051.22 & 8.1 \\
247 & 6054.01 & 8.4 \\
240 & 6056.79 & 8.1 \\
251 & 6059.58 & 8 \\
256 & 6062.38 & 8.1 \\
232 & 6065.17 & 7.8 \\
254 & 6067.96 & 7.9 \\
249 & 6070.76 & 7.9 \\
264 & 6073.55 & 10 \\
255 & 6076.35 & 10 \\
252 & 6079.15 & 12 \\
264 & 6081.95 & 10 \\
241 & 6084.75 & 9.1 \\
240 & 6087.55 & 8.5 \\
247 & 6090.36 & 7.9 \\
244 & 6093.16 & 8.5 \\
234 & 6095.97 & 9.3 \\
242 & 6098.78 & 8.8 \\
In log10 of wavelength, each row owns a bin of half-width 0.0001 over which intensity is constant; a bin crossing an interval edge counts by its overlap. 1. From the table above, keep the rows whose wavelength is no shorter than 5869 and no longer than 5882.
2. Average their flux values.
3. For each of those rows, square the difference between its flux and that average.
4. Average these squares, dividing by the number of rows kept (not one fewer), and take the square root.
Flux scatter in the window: 10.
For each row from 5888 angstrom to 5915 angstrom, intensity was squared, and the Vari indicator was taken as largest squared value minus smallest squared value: 23856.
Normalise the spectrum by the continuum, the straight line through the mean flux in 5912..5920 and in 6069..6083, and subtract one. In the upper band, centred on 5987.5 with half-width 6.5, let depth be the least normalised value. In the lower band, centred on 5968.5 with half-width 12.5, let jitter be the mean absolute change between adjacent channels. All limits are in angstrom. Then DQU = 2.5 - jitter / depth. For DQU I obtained 3.05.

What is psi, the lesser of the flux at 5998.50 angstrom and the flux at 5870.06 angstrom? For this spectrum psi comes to 248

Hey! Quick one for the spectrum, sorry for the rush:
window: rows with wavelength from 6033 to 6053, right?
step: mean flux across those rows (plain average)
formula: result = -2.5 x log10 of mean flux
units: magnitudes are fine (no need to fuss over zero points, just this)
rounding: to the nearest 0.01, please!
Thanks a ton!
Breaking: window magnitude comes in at -5.99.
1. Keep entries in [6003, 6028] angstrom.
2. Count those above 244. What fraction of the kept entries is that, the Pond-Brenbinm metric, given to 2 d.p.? 0.22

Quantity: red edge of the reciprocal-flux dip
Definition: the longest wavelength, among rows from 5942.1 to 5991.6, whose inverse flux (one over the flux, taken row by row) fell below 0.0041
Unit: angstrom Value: 5973.69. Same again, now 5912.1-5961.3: 5959.95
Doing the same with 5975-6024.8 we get 6023.42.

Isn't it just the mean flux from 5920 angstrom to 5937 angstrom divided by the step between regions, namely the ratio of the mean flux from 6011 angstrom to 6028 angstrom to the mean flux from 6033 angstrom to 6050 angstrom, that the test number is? 237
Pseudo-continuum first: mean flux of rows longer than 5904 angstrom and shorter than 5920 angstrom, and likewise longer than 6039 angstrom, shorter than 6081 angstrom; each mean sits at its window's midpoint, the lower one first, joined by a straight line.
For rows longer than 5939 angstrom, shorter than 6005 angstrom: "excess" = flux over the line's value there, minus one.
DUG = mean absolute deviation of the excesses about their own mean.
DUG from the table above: 0.023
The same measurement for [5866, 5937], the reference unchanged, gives 0.054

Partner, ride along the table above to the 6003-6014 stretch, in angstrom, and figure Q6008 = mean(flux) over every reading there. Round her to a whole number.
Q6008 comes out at 237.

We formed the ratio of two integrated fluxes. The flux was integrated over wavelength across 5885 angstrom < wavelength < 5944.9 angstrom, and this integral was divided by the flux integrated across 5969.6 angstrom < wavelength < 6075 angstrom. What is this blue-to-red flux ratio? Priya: 0.52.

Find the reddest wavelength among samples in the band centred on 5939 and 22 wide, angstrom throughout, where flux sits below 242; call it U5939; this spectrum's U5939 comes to 5943.51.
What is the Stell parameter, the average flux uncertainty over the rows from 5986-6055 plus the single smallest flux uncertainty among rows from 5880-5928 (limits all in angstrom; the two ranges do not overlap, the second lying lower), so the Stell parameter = 16.12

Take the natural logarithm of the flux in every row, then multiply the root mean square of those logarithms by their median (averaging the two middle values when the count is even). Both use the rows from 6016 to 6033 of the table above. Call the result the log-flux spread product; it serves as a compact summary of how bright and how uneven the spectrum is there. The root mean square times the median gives 30.2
